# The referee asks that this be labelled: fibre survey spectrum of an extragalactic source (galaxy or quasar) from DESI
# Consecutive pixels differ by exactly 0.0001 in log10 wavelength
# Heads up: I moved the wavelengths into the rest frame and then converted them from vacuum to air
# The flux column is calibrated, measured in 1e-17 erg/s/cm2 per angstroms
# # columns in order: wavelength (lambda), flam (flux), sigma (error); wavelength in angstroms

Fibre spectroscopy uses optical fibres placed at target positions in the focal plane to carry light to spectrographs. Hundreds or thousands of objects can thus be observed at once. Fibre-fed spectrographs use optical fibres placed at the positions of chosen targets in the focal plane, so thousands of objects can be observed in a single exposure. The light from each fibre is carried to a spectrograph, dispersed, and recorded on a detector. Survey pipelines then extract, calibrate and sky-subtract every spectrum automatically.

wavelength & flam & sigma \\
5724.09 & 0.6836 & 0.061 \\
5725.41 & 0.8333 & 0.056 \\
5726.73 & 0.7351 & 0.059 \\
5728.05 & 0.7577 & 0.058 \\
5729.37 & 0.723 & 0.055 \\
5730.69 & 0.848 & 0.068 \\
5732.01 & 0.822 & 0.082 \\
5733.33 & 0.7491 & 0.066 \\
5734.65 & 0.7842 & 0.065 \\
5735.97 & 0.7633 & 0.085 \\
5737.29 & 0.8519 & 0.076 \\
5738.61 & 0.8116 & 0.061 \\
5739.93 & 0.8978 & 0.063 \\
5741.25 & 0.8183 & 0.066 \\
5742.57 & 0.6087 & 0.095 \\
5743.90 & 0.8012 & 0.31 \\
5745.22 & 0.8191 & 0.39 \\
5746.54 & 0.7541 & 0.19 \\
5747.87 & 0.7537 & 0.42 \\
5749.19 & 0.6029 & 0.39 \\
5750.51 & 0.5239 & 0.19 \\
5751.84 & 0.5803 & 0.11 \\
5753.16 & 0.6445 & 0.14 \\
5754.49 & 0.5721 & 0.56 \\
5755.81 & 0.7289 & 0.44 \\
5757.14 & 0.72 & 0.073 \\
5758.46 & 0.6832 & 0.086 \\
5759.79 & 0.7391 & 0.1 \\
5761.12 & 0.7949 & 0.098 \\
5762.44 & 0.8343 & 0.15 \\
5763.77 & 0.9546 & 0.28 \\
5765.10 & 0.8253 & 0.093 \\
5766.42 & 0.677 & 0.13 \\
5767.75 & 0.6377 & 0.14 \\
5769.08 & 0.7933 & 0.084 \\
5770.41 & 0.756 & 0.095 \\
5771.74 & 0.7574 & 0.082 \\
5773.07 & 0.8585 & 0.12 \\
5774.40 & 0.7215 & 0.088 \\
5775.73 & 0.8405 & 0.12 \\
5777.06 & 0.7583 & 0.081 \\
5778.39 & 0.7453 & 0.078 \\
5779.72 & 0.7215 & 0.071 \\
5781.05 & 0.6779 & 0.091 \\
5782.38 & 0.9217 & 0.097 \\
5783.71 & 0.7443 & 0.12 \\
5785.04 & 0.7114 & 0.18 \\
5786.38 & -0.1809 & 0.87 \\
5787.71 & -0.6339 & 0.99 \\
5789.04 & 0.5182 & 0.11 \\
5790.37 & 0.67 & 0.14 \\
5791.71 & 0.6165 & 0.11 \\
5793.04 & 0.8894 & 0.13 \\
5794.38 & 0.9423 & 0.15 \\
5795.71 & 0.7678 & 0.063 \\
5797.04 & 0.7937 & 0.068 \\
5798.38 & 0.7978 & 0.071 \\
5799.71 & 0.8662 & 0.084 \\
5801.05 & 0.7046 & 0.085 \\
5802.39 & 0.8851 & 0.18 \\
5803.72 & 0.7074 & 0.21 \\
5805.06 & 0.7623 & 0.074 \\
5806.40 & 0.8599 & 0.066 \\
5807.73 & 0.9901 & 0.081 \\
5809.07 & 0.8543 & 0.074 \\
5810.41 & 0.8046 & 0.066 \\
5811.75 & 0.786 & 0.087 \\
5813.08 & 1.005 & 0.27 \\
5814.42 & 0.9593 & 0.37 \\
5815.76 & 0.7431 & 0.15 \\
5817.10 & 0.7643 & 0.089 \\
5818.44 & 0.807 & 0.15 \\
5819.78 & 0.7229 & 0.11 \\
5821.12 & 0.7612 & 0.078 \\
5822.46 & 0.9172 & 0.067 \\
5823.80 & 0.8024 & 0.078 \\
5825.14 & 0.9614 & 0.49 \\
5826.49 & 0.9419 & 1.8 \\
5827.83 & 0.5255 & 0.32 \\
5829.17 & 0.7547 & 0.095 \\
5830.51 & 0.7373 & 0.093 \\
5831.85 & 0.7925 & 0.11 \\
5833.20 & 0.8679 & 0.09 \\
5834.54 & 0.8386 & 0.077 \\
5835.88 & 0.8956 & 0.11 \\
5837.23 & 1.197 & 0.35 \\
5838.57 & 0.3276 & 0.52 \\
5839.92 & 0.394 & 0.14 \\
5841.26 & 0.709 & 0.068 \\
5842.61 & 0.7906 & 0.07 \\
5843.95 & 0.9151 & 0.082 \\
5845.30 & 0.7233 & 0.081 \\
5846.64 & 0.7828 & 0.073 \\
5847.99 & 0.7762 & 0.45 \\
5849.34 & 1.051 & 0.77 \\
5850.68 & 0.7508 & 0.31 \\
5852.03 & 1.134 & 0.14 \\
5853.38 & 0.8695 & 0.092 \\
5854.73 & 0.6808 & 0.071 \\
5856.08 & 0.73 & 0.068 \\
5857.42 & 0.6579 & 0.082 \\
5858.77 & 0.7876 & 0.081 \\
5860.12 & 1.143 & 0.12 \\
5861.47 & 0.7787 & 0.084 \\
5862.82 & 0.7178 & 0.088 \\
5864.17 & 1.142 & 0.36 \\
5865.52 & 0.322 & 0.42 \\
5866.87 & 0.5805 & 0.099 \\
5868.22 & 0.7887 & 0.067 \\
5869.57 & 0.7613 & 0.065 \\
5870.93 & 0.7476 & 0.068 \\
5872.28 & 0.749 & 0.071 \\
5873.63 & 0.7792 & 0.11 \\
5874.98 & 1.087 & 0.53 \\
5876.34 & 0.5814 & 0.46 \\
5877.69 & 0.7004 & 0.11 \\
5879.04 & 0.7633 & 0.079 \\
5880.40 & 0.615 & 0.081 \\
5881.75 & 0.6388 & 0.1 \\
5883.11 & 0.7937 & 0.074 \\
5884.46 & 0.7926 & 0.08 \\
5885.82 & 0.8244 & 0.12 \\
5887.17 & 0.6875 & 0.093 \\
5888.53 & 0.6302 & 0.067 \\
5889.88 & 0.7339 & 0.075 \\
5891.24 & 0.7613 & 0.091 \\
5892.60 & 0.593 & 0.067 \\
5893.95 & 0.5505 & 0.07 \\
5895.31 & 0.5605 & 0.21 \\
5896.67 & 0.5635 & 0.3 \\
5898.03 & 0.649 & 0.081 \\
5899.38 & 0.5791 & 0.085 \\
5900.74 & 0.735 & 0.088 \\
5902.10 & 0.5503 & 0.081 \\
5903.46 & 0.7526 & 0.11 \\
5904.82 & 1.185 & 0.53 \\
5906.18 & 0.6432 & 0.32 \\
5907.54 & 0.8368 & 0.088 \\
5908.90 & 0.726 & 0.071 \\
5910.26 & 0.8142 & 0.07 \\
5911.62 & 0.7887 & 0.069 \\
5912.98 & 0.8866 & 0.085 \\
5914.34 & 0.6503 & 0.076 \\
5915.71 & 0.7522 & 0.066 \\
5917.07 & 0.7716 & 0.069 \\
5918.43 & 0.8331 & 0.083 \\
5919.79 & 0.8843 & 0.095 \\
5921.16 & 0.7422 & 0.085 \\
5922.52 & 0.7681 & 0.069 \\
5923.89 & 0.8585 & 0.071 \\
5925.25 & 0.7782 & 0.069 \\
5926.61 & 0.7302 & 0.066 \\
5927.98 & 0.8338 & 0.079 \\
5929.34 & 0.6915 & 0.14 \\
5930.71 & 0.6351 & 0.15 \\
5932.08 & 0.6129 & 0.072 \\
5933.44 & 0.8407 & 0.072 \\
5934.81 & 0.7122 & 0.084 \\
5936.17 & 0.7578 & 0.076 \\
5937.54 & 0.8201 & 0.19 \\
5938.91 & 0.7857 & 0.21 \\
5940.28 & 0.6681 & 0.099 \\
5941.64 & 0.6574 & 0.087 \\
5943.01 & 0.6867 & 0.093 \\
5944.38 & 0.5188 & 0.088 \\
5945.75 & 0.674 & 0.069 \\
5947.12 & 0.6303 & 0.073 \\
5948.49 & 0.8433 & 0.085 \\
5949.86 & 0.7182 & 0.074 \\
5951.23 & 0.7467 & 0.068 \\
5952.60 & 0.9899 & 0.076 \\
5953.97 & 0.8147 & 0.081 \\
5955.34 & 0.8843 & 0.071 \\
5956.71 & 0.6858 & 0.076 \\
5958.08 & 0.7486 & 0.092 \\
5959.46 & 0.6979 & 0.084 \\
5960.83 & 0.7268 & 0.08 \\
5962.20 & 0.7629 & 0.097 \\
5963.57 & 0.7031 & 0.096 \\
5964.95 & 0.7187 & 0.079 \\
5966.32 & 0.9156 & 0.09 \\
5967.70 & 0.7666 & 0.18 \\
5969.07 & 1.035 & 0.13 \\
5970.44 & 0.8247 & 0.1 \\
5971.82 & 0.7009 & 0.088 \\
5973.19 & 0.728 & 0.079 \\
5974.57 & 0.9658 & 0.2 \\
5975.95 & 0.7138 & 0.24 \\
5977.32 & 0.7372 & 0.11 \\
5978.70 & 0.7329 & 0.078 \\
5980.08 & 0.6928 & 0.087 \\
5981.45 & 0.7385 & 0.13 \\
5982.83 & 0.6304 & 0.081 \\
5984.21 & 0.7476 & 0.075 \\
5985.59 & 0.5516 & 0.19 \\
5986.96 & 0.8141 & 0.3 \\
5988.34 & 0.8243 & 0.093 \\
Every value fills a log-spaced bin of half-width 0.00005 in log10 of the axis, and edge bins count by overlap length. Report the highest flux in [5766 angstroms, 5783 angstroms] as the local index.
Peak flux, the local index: 0.9217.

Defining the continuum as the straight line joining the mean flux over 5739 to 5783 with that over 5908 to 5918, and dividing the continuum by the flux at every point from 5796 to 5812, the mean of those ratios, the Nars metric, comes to 0.93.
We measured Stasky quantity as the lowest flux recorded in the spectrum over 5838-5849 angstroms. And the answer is 0.3276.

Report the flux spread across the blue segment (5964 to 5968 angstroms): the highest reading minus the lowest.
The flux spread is 0.197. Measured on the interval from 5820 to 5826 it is 0.200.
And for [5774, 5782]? 0.163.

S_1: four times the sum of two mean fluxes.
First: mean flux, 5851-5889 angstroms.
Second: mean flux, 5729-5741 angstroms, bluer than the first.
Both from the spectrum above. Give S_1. 6.3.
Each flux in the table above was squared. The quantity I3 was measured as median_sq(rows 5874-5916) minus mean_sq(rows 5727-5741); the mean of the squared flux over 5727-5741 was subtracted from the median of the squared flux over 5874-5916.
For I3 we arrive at -0.12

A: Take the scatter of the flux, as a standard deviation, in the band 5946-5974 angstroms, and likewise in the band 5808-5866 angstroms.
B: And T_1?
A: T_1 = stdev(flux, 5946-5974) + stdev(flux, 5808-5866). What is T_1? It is 0.29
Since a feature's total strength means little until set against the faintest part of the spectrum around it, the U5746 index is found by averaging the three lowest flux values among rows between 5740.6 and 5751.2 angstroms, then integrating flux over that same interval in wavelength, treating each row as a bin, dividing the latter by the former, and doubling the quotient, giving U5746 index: 26.0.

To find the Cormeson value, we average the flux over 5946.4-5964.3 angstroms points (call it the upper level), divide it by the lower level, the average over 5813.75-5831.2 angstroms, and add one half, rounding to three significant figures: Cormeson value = 1.46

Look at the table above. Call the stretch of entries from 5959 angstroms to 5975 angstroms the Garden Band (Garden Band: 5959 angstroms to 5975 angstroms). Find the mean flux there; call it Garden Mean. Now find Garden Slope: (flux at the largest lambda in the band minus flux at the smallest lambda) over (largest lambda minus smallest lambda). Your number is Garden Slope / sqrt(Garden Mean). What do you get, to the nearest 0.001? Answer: 0.020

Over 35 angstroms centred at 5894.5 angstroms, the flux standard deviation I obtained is 0.13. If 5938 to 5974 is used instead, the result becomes 0.11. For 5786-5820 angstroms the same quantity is 0.35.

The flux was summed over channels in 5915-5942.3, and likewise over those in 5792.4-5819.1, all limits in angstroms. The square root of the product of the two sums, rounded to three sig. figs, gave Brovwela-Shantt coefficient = 15.9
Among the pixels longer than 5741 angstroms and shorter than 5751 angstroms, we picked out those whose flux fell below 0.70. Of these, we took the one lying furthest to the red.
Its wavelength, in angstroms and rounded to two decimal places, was 5750.51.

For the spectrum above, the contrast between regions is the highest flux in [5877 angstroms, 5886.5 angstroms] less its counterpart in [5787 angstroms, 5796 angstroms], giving -0.12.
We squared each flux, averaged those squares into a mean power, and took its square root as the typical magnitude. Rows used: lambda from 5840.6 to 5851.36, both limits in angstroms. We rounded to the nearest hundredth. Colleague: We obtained 0.82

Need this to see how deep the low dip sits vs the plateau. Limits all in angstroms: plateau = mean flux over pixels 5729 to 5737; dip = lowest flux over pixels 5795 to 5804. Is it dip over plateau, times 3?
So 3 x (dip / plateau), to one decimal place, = 2.7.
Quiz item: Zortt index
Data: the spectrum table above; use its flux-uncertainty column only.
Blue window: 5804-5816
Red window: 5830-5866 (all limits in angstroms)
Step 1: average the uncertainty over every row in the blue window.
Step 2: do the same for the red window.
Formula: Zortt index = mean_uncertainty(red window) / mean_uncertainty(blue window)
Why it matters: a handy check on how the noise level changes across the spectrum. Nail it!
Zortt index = 1.3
